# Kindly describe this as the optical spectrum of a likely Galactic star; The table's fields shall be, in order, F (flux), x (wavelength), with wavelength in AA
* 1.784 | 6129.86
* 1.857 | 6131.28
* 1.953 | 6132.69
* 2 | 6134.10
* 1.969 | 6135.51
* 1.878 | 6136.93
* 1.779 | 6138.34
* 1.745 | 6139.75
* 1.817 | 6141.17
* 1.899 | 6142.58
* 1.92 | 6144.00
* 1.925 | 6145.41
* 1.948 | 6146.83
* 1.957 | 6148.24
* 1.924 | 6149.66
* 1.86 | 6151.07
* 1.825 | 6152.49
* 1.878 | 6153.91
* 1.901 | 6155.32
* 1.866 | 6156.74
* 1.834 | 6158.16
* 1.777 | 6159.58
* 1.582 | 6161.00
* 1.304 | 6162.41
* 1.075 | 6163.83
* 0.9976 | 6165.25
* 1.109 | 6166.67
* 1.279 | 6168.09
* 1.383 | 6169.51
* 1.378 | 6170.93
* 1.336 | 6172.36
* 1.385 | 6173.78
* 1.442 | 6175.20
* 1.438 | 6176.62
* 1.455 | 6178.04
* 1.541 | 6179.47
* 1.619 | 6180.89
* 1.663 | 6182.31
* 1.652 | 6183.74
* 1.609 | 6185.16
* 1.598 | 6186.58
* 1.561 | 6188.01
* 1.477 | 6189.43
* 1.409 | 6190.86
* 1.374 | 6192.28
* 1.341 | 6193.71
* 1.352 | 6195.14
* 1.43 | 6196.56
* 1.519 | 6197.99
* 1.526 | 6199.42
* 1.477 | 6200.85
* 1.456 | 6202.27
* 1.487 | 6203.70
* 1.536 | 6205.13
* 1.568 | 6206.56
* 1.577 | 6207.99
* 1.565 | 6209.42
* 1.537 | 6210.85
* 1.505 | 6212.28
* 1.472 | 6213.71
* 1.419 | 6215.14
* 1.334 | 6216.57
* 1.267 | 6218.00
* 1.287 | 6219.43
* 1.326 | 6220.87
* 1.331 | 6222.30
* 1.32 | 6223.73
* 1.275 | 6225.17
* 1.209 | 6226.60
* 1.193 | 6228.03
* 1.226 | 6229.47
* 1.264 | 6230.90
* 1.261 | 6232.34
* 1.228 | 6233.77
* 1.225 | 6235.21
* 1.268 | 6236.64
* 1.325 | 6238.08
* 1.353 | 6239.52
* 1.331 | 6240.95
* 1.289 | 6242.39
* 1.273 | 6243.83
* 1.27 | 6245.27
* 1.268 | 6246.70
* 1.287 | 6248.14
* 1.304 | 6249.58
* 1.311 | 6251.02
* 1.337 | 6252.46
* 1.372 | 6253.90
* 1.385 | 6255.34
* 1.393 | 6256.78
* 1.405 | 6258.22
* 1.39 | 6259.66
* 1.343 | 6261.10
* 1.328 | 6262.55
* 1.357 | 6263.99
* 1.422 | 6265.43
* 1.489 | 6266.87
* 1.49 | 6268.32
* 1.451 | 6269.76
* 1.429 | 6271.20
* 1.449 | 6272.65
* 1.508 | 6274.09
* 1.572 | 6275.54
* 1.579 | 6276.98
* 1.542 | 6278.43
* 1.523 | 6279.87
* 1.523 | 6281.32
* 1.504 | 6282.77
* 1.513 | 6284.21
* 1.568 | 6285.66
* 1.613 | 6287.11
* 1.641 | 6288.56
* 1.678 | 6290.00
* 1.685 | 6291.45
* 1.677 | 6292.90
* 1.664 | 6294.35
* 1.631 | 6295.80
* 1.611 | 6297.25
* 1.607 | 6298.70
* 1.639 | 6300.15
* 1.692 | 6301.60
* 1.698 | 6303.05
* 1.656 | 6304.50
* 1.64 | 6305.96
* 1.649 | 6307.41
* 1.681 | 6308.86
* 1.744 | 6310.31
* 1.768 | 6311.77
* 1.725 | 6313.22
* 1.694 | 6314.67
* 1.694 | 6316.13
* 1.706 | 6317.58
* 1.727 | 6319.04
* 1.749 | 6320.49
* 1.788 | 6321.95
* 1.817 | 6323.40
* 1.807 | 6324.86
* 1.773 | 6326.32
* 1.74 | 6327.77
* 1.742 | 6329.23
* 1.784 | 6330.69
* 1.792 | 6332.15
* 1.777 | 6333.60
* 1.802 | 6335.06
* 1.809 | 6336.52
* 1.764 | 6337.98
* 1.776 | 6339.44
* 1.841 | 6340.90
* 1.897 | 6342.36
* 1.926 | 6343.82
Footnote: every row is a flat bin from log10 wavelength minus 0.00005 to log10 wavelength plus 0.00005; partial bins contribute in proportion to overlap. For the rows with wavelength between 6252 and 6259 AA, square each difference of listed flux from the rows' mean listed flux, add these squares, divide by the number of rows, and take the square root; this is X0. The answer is 0.023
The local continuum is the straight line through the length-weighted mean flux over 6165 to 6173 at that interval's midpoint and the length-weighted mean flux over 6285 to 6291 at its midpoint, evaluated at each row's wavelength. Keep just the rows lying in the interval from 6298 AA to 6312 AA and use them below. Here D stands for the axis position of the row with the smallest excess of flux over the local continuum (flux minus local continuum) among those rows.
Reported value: 6298.70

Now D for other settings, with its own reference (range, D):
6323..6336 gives 6329.23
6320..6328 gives 6327.77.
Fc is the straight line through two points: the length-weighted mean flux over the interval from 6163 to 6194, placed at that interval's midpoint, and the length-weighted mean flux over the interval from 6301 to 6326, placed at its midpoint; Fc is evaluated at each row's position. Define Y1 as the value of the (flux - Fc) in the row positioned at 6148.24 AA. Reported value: 0.61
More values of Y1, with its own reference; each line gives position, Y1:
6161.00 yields 0.21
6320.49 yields 0.01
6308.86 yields -0.03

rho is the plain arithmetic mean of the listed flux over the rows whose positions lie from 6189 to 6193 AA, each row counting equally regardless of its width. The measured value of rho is 1.42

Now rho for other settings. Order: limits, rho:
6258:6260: 1.40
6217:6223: 1.30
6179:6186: 1.62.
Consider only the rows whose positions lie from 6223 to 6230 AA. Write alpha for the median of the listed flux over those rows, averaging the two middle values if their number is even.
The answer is 1.23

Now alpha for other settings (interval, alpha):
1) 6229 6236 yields 1.23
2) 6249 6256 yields 1.34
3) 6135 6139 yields 1.88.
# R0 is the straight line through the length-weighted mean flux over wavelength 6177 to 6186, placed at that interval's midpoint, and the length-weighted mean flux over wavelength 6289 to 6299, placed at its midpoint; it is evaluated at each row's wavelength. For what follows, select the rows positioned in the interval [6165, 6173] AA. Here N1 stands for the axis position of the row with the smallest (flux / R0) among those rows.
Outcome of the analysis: 6165.25 AA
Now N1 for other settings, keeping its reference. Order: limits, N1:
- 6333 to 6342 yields 6337.98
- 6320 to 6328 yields 6327.77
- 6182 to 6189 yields 6188.01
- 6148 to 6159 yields 6152.49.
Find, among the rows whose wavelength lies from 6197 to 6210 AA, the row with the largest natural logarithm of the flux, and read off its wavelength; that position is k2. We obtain 6207.99 AA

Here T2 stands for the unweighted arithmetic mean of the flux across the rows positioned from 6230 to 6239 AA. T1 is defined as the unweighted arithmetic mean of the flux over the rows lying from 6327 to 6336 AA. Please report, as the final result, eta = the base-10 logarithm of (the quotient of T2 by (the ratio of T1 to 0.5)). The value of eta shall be -0.45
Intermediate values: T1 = 1.8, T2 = 1.26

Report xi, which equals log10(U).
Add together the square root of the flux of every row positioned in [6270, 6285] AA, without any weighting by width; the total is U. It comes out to 1.1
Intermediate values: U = 12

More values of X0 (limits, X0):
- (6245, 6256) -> 0.041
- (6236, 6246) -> 0.032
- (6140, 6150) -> 0.043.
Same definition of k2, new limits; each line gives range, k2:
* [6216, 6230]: 6216.57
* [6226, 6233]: 6230.90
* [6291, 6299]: 6291.45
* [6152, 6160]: 6155.32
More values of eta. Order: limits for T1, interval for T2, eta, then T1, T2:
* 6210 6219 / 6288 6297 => -0.23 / 1.4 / 1.66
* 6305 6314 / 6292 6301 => -0.32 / 1.7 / 1.64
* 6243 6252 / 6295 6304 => -0.19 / 1.3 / 1.65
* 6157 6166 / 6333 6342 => -0.20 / 1.4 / 1.79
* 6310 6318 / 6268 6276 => -0.37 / 1.7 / 1.48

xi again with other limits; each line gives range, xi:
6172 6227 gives 1.7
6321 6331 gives 1.0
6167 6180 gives 1.0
